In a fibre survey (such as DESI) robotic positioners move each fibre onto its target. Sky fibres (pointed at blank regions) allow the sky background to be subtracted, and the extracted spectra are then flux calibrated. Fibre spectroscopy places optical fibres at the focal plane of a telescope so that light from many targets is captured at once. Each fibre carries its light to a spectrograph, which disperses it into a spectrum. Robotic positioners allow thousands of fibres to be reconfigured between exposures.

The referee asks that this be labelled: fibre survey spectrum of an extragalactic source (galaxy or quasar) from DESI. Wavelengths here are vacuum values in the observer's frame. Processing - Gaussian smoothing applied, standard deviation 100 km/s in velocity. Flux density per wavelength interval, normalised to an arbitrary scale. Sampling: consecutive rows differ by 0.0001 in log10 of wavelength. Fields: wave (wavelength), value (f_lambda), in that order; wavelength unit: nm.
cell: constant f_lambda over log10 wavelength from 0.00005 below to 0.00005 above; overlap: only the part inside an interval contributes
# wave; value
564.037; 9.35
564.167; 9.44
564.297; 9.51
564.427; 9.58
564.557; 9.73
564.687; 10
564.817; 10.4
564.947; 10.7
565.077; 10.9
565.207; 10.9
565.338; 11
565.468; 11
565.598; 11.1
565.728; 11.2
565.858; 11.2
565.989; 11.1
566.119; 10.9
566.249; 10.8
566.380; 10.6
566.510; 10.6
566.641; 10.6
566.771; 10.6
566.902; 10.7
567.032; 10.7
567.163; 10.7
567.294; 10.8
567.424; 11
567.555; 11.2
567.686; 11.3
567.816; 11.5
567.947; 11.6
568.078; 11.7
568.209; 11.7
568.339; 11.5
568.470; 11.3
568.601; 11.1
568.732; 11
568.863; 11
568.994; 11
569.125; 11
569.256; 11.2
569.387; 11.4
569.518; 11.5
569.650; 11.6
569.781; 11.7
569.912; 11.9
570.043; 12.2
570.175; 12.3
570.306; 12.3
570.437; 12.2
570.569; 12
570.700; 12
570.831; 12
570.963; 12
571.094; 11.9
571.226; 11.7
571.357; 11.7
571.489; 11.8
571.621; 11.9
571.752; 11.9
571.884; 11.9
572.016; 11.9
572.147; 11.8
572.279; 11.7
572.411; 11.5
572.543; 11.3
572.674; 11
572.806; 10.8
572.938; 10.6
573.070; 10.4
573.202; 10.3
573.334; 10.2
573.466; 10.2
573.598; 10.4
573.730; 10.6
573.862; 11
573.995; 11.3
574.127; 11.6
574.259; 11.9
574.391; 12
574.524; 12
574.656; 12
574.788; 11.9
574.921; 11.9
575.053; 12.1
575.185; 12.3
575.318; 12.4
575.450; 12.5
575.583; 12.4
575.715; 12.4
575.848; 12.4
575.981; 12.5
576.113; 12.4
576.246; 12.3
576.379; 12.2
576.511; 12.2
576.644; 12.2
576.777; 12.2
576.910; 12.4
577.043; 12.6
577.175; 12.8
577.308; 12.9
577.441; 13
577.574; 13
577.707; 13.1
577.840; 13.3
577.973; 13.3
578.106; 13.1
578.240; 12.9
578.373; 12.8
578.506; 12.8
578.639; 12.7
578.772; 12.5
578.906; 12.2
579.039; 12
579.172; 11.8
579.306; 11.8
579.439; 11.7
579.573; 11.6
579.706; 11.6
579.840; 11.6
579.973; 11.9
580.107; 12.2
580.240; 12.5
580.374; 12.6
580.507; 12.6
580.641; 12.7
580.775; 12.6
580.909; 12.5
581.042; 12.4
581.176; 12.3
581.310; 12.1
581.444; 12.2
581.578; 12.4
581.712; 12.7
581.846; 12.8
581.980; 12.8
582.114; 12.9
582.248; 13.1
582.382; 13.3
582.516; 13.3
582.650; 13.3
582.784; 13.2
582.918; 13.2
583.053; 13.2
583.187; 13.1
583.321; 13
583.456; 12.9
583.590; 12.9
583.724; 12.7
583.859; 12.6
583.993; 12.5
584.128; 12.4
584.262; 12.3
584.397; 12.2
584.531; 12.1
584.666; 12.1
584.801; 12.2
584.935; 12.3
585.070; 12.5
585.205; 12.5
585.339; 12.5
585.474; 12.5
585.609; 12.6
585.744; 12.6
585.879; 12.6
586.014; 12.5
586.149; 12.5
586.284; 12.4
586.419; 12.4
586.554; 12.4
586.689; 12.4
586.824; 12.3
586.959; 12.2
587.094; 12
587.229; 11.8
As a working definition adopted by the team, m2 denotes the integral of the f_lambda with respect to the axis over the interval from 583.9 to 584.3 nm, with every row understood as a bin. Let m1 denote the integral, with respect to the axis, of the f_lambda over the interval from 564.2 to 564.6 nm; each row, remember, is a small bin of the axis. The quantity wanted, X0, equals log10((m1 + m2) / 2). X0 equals 0.644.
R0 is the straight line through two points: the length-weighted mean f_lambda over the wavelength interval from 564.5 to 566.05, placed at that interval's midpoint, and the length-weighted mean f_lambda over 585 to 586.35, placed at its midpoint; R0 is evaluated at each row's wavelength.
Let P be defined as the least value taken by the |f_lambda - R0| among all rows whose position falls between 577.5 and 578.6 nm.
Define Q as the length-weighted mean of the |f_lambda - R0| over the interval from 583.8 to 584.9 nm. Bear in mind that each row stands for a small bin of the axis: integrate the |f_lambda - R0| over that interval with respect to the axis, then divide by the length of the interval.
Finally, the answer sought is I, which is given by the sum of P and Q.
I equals 1.09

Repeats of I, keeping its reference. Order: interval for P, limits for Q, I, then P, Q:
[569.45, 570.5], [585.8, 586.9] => 0.52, 0.37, 0.15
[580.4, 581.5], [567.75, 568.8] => 0.45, 0.04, 0.41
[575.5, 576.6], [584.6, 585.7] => 0.58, 0.47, 0.11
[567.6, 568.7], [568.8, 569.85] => 0.30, 0.04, 0.25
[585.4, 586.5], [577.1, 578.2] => 1.23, 0.00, 1.23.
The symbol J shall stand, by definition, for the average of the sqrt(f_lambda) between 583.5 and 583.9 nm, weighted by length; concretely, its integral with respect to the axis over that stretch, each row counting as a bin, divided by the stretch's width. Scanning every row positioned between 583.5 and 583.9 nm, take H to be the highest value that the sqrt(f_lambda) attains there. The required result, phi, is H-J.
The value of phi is 0.019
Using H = 3.59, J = 3.57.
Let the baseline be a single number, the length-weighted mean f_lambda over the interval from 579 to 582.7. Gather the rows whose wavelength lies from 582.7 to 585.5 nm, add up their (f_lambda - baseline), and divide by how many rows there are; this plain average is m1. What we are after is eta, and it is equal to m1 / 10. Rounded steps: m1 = 0.2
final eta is 0.02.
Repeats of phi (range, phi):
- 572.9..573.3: 0.031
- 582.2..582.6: 0.005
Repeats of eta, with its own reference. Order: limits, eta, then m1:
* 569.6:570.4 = -0.04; -0.4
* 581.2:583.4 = 0.05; 0.5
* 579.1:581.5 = -0.03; -0.3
